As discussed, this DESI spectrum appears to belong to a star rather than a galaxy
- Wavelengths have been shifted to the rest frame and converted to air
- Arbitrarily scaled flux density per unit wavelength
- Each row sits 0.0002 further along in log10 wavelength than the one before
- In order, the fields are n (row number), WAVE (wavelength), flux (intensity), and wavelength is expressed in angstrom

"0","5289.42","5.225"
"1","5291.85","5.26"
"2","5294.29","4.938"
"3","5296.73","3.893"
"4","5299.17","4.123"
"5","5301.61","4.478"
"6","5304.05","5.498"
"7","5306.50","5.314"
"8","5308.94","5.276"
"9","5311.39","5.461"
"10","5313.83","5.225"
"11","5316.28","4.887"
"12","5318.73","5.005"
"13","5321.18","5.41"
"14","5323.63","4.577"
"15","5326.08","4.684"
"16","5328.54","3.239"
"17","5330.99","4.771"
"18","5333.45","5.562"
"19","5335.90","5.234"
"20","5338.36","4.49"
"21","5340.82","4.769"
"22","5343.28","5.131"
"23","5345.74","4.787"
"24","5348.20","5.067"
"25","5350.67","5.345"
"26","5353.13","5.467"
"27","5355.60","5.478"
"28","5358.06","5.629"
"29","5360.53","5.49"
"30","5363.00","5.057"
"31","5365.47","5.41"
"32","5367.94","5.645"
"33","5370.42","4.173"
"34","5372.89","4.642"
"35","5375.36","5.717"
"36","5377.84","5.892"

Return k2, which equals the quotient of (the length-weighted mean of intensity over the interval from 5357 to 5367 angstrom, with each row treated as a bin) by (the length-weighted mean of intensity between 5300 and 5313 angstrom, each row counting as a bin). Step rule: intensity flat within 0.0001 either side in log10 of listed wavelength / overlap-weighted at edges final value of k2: 1.04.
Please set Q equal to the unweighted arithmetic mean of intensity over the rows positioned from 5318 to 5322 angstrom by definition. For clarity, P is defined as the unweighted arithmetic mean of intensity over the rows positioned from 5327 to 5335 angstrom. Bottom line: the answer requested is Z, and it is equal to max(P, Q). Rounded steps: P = 4.52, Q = 5.21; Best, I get 5.21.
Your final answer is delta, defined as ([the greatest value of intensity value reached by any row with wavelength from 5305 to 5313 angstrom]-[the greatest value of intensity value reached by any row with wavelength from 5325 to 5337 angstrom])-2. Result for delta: -2.10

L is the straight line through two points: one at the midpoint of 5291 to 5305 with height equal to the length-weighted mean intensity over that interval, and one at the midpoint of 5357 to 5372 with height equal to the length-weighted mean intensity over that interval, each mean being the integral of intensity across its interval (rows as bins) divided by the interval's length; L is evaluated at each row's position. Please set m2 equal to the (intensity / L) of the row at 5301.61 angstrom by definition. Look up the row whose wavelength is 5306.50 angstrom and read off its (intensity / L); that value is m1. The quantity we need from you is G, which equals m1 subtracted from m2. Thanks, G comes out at -0.17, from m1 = 1.122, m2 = 0.95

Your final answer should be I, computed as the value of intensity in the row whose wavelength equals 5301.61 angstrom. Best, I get 4.478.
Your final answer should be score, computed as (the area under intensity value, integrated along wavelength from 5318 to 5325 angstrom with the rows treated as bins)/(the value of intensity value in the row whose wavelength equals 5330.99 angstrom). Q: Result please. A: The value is 7.3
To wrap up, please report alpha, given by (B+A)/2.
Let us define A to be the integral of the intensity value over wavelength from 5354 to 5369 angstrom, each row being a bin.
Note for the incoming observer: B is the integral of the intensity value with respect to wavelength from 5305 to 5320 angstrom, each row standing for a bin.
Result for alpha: 79.9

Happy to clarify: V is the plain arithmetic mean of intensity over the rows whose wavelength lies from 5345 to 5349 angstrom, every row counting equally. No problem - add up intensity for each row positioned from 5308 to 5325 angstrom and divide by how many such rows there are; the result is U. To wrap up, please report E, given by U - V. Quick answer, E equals 0.2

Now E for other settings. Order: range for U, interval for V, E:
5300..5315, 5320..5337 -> 0.4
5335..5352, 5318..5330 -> 0.4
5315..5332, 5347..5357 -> -0.7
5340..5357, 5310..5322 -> 0.0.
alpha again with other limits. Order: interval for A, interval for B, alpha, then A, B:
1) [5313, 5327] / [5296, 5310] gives 68.3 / 69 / 67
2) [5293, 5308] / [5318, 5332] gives 67.6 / 71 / 64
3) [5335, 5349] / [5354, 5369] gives 75.2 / 69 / 82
